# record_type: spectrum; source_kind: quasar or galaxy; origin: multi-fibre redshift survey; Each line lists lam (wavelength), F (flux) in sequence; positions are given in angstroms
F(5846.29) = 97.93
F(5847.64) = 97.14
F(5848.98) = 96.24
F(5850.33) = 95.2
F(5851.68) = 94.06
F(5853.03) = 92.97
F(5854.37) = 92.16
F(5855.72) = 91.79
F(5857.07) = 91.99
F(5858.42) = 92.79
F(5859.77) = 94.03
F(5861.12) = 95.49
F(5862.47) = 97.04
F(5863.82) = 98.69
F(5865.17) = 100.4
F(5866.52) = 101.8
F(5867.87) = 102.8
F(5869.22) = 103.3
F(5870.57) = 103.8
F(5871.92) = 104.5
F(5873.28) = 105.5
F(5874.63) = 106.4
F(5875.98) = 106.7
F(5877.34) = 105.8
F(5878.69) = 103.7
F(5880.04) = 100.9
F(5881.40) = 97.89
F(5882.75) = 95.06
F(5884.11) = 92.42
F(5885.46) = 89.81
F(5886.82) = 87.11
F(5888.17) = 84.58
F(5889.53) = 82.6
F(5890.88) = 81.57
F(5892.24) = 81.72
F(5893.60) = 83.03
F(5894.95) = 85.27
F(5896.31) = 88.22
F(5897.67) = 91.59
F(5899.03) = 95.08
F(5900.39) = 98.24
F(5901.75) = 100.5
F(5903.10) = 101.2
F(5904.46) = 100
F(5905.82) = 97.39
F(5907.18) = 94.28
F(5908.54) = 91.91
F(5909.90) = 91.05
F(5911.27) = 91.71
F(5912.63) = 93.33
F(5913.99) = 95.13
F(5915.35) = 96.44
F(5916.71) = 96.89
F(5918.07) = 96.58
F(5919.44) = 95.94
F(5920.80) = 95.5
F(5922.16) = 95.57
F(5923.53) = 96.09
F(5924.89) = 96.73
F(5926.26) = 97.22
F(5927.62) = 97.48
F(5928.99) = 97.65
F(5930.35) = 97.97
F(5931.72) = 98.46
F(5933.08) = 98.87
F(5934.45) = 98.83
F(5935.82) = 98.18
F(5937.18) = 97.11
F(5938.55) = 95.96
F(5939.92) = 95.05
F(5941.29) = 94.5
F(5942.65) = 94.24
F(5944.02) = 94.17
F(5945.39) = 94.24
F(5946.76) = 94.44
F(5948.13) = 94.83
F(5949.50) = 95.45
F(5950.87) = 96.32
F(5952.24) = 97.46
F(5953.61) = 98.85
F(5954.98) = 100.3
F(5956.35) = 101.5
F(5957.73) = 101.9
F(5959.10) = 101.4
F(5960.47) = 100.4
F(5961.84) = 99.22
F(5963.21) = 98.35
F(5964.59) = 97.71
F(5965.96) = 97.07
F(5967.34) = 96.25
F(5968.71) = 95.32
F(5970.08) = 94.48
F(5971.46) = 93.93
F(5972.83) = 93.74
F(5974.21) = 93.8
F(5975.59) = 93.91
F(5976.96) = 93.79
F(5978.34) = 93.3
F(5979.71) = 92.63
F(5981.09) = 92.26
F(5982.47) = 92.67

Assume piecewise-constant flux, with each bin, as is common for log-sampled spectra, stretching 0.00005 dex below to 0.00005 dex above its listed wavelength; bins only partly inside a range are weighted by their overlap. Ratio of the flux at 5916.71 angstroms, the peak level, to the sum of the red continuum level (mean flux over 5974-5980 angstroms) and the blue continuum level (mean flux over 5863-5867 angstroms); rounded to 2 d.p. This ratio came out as 0.50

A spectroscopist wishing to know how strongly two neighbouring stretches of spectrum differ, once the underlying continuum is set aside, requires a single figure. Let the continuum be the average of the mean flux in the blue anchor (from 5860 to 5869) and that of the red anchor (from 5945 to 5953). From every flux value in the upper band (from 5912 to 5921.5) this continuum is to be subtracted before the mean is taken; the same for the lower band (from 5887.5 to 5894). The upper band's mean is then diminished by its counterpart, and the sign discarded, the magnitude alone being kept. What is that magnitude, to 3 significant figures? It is 13.0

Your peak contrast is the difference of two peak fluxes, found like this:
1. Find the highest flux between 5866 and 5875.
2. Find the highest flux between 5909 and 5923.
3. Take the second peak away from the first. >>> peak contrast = 10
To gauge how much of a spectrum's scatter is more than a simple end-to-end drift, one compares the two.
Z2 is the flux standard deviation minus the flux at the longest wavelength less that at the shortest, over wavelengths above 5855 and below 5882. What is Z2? -1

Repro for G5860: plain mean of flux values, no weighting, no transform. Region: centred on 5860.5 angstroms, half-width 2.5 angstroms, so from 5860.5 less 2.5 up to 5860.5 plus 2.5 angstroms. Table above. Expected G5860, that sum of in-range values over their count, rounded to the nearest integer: 95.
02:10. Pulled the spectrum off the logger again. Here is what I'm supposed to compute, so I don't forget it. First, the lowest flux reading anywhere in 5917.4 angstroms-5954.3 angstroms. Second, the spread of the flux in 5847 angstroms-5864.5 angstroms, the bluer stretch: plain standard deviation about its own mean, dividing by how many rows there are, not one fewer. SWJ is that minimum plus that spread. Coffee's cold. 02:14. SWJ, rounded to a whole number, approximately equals 96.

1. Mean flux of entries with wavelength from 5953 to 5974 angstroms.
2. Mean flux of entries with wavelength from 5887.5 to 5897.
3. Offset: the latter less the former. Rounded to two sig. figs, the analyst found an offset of -14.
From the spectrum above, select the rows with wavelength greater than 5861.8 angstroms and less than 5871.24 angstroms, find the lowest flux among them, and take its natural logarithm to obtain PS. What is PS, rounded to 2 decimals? 4.58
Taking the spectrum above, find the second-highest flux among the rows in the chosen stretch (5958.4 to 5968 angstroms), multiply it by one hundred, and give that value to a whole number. 10040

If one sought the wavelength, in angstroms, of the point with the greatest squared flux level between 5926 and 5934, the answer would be 5933.08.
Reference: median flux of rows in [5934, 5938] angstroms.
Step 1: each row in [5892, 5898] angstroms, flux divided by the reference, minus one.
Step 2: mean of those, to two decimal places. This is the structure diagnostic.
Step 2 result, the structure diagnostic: -0.12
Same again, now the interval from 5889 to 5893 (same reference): -0.17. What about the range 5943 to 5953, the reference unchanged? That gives -0.03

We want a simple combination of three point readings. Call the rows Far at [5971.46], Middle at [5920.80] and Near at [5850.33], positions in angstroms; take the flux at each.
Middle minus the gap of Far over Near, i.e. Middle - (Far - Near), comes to 97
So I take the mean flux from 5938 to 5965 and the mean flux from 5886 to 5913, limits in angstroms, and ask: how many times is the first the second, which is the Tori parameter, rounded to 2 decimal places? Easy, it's 1.07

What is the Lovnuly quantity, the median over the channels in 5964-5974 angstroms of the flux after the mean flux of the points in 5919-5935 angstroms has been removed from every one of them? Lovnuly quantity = -1.9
